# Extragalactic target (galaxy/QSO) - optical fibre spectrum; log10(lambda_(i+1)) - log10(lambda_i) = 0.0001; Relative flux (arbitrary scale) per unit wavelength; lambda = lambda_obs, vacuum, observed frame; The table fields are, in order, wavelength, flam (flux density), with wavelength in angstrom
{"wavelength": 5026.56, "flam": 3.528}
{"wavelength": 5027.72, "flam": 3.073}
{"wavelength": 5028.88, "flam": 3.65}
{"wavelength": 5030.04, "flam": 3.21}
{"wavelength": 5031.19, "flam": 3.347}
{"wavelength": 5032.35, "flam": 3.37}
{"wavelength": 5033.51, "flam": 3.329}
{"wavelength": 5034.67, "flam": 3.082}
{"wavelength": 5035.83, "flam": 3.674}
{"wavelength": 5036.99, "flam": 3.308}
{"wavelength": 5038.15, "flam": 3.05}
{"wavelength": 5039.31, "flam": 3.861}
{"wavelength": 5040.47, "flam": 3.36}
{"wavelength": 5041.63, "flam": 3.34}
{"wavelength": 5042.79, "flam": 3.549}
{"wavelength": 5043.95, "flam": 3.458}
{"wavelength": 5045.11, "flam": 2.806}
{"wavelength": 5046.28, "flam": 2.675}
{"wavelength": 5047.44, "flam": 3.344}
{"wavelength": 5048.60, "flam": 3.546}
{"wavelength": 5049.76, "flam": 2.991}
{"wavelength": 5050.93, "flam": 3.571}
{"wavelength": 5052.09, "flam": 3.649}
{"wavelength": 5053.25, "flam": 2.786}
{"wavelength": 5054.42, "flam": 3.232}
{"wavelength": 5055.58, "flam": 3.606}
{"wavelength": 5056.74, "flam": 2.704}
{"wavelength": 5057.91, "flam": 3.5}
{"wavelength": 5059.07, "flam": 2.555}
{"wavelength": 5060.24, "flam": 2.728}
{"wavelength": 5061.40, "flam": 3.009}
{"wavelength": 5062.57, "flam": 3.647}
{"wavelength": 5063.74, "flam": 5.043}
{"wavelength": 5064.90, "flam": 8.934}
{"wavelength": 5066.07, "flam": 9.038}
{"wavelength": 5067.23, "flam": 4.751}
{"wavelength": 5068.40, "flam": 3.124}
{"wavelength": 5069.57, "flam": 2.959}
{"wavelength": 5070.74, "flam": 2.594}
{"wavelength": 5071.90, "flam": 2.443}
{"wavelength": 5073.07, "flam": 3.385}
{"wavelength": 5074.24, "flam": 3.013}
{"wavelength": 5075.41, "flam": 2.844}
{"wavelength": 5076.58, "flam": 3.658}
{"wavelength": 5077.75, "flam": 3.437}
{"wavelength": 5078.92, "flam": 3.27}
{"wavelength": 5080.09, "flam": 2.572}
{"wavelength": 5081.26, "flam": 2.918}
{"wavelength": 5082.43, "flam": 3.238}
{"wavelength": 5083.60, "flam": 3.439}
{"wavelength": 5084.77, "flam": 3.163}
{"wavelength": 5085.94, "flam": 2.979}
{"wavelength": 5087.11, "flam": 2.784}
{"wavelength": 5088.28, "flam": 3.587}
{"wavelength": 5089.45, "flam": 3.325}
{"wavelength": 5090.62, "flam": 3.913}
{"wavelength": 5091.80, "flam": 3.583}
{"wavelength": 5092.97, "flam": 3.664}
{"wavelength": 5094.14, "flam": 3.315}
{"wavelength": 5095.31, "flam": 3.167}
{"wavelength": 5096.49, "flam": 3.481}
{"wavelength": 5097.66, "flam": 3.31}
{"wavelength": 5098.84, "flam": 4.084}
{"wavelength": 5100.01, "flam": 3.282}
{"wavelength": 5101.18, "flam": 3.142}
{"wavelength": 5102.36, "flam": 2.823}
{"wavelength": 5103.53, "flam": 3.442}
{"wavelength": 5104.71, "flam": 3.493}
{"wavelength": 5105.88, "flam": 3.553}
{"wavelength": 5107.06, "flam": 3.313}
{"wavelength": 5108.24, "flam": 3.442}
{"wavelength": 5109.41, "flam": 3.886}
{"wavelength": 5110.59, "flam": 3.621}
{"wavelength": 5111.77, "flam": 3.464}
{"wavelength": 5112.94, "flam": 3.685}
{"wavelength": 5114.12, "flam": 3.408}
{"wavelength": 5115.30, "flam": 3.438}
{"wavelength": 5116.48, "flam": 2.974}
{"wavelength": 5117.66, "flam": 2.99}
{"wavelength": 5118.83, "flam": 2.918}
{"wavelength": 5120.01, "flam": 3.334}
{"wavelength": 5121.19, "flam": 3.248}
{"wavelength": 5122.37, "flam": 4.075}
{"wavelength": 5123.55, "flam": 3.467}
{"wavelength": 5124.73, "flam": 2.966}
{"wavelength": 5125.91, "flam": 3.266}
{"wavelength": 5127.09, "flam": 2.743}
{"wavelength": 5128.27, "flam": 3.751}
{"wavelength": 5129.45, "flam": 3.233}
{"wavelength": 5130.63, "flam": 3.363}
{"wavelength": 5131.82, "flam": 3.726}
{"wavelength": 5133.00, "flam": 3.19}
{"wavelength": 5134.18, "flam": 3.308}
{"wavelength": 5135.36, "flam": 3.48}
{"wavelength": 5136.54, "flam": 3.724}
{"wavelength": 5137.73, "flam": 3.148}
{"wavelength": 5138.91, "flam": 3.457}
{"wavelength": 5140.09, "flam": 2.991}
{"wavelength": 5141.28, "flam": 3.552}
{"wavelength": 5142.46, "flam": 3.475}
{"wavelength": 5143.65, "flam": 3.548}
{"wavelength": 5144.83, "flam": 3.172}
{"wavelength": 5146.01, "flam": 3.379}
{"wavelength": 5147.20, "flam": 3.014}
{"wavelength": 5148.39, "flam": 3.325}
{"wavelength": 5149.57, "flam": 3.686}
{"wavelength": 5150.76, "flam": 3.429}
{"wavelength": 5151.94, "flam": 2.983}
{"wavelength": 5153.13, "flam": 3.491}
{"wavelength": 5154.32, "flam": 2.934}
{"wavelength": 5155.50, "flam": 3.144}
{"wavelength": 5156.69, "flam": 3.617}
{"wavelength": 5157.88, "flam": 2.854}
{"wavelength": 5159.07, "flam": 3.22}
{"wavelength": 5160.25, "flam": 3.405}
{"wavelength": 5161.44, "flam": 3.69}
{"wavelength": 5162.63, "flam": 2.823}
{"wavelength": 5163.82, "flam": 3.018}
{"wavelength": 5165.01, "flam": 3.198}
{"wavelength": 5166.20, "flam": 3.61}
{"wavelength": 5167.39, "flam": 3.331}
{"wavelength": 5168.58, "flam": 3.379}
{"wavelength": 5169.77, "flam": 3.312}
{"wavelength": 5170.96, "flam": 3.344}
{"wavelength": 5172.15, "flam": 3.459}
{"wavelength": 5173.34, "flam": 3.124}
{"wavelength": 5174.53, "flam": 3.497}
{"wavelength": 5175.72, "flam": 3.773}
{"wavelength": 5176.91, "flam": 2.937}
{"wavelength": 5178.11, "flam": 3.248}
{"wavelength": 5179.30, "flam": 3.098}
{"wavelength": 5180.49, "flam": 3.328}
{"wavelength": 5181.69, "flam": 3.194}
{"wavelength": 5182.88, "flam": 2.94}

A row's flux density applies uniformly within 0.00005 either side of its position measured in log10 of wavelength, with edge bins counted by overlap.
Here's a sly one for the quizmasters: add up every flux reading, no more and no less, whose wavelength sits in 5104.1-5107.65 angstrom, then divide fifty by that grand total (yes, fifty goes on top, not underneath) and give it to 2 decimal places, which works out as 4.83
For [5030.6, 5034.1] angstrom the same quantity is 4.98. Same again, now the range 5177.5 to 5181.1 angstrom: 5.17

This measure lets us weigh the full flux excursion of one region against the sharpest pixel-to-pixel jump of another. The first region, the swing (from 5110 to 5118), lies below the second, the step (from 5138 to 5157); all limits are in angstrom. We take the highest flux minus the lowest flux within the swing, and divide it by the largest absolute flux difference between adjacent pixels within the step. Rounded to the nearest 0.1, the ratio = 1.3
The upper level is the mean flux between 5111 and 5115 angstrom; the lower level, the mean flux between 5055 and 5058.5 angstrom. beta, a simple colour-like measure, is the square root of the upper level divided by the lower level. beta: 1.04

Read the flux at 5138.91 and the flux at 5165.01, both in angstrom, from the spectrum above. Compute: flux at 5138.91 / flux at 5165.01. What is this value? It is 1.08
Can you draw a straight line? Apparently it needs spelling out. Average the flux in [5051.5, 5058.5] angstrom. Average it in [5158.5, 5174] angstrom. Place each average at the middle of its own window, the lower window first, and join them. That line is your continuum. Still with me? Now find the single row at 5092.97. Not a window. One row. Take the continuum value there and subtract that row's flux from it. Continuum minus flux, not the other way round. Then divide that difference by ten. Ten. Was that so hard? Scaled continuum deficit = -0.04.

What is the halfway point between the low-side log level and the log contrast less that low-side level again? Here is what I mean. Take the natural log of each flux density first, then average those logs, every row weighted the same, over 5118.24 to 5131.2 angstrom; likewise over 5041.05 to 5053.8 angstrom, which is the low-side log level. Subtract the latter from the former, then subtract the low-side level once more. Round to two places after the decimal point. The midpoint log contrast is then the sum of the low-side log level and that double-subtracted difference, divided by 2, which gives 0.01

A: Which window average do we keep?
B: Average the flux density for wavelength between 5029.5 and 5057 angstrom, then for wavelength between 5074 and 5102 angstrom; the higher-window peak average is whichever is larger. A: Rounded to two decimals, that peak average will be 3.30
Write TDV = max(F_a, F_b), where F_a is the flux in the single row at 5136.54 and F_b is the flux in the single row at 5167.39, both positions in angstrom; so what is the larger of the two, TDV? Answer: 3.72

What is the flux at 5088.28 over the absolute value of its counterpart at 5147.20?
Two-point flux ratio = 1.2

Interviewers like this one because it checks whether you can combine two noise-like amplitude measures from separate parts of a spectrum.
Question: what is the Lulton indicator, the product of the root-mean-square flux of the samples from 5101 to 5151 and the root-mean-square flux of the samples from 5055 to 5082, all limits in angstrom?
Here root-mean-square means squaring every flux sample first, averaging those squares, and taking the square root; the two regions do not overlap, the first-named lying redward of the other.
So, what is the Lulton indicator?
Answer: 13.9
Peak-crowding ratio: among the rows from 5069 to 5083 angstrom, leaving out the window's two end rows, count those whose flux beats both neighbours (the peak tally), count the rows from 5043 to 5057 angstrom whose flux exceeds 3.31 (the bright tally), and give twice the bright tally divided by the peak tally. 6.0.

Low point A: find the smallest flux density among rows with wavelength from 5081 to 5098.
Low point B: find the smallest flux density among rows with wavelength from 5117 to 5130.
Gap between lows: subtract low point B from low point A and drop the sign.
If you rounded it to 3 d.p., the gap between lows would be 0.041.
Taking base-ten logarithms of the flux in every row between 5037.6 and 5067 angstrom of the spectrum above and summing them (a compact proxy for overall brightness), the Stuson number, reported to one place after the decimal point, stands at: 13.7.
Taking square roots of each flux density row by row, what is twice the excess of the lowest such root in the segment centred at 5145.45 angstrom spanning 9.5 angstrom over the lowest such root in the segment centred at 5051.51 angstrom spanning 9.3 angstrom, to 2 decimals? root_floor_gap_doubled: 0.13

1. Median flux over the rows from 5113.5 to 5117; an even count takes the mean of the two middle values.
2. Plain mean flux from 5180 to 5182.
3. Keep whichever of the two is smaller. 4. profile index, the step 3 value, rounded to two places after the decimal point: 3.26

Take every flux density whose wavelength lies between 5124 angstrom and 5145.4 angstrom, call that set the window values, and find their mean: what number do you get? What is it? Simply 3.34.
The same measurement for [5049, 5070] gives 3.99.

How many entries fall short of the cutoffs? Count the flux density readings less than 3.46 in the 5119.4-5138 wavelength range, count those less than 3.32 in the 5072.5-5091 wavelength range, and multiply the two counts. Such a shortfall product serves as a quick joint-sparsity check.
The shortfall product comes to 90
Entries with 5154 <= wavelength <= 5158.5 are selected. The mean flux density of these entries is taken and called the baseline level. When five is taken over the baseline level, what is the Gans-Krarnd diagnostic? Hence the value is 1.59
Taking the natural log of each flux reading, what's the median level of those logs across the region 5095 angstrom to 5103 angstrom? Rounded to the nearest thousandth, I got 1.188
